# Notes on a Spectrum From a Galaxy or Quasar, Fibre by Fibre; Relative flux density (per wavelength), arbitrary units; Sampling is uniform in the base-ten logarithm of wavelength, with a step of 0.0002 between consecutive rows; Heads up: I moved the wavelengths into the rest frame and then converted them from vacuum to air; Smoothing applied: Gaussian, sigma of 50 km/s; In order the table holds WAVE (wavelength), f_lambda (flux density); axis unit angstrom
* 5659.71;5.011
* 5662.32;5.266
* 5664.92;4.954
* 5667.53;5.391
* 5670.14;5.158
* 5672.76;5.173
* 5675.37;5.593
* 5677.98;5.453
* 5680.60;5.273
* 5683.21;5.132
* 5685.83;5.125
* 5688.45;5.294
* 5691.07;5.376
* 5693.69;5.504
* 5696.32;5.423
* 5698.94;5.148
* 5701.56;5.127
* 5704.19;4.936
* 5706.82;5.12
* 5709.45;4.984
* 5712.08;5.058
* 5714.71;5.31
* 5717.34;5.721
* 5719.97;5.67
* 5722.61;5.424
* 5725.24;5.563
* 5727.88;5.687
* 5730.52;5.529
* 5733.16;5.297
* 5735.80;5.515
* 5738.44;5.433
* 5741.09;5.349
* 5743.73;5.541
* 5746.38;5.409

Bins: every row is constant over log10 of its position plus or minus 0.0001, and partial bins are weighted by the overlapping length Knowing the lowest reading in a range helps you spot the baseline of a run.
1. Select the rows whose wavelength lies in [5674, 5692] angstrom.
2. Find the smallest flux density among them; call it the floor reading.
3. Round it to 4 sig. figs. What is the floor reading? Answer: 5.125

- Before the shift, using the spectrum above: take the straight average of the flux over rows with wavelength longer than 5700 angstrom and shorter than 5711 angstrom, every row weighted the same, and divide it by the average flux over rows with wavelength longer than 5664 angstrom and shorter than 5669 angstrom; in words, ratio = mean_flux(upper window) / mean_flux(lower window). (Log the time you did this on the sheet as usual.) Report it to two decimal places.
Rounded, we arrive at 0.97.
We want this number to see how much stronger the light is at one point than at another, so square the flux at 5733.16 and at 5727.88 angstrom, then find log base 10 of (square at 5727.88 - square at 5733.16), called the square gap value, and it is 0.6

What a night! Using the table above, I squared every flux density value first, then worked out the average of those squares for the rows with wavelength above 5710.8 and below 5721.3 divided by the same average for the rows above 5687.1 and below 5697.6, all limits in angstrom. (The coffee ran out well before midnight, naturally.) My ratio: 1.02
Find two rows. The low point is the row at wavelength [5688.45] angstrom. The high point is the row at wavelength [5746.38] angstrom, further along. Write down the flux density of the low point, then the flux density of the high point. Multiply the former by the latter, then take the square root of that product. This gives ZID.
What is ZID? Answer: 5.35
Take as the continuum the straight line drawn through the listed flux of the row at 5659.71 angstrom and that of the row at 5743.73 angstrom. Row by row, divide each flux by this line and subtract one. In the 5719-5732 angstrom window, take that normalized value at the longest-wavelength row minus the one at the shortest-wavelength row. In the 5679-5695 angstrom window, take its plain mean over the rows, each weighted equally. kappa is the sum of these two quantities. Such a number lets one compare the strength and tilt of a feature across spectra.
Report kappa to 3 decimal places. -0.019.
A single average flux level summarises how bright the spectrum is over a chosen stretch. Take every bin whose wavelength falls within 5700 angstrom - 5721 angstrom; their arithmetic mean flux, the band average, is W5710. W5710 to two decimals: 5.24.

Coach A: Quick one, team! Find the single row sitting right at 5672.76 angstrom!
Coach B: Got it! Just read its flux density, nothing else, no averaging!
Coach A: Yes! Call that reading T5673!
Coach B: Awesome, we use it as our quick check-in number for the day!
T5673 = 5.173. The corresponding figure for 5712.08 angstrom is 5.058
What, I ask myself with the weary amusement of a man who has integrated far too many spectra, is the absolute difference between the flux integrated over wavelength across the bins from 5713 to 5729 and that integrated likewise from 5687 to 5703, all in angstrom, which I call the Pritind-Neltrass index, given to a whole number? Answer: 4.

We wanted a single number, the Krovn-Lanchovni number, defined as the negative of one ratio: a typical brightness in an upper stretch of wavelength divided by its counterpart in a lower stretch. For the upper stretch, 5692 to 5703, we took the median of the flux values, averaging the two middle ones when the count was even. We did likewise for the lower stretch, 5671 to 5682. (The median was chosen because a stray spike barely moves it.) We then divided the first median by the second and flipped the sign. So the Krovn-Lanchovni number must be -0.99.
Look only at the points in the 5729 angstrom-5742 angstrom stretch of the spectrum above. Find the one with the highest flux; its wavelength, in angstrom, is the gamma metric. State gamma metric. 5730.52 angstrom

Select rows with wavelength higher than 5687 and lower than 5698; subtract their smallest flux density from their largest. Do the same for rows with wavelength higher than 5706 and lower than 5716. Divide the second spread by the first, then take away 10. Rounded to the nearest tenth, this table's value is -8.4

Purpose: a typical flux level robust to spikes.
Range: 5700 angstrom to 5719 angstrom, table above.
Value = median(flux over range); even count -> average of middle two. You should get 5.1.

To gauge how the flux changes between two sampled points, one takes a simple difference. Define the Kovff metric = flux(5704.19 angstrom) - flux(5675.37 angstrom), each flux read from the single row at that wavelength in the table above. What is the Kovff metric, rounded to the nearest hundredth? -0.66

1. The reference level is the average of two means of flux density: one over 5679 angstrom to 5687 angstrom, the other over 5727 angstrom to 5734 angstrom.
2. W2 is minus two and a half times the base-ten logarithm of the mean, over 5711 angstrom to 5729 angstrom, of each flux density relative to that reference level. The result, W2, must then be -0.030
